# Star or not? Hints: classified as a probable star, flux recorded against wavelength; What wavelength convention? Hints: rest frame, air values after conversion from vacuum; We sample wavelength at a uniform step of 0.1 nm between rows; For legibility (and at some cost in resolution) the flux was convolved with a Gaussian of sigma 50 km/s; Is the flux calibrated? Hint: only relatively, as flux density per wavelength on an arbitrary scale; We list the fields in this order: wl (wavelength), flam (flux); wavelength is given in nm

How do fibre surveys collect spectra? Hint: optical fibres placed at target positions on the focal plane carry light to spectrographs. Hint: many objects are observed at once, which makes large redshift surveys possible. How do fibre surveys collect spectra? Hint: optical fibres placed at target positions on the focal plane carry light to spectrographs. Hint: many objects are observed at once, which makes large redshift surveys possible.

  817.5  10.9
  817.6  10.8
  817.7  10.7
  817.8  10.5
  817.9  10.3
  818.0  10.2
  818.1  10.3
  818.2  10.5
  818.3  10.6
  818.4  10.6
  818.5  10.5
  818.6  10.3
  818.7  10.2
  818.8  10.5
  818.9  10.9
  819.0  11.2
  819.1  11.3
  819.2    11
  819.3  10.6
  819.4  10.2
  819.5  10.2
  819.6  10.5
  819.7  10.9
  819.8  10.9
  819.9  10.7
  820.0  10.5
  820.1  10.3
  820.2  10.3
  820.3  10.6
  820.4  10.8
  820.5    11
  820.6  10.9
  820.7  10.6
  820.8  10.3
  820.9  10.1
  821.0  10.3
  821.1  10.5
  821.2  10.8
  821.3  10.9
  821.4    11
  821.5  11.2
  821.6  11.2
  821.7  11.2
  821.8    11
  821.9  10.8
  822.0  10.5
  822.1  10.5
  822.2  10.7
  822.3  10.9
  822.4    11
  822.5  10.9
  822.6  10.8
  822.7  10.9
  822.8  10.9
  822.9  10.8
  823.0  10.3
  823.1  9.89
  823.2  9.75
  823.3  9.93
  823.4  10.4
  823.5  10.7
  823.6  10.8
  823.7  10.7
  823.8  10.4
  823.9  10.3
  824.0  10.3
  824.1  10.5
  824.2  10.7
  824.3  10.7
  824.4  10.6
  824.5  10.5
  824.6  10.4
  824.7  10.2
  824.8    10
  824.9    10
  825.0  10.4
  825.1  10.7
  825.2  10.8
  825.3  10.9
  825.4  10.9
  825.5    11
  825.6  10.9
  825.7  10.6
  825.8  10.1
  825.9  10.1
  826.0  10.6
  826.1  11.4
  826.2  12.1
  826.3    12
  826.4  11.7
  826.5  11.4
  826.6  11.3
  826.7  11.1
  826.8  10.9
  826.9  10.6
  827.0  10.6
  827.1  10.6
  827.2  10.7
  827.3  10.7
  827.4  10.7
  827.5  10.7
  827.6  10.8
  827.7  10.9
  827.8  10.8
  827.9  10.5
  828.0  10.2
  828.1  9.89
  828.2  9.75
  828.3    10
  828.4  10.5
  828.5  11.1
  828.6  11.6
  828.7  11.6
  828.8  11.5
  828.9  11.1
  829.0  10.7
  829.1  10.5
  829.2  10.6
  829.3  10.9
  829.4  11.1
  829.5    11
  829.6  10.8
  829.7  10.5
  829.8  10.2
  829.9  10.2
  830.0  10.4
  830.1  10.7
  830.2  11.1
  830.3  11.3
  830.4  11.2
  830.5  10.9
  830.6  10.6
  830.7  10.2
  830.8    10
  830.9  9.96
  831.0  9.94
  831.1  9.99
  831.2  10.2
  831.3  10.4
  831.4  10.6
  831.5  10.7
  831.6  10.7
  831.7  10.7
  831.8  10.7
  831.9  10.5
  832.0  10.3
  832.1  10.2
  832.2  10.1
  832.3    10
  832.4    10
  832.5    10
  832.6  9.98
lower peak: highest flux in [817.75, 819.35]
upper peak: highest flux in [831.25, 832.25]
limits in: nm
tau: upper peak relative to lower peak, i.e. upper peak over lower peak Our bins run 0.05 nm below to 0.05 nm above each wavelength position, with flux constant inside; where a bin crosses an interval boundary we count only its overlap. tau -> 0.95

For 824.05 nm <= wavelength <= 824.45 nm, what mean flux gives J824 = 10.6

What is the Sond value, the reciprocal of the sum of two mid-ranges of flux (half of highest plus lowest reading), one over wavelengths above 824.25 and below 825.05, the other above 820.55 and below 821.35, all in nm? 0.0480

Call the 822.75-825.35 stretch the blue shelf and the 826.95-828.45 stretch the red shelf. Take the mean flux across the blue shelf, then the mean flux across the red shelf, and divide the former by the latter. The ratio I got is 1.00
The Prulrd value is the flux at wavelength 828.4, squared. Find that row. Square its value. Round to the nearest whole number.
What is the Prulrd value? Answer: 110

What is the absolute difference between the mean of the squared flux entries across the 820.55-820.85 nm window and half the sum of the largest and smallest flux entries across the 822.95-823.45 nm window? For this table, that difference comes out 102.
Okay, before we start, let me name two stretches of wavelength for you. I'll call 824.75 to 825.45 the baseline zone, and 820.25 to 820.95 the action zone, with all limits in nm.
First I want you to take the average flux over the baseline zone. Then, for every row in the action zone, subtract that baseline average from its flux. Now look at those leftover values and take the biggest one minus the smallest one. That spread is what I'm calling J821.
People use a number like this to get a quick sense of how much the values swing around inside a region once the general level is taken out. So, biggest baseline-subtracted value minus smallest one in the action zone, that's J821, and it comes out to 0.90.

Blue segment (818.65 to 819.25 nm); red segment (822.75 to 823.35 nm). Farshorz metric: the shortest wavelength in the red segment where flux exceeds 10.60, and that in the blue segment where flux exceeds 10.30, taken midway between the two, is 820.80 nm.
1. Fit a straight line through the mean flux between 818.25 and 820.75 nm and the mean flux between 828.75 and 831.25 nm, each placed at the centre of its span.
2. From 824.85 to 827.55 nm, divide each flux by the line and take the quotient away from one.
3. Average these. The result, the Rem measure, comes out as -0.023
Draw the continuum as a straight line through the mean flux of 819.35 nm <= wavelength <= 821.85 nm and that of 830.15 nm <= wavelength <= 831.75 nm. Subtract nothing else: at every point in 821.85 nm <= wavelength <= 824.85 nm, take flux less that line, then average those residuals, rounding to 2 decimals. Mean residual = -0.11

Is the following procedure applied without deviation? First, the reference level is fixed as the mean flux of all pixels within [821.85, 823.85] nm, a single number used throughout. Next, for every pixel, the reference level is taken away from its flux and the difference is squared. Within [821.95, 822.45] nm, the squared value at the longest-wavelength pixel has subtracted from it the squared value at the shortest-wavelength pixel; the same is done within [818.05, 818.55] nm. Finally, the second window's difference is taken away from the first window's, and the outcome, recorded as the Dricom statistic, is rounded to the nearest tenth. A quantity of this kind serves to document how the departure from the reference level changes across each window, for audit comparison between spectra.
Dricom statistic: 0.2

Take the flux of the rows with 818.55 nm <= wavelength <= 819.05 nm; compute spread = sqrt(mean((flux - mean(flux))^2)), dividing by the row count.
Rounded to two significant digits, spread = 0.38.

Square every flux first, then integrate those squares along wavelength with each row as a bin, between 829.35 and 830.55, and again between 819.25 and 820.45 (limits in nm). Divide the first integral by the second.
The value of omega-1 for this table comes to 1.05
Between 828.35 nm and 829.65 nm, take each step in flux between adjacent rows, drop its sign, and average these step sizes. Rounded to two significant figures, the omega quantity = 0.26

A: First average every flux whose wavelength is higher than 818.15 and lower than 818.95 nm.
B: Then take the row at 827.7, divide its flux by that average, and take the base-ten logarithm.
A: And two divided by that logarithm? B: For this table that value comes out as 127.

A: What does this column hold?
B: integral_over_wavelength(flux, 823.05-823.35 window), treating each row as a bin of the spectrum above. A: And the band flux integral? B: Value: 2.96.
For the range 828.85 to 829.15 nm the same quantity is 3.23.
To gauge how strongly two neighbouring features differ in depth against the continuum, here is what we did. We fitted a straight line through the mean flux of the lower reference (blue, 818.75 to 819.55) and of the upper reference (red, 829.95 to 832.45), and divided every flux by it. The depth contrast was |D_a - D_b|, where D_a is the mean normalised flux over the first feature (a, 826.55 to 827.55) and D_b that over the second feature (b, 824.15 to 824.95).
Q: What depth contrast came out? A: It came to 0.044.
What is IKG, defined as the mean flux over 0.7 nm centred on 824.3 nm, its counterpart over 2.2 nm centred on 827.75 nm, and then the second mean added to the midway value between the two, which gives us 21.3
